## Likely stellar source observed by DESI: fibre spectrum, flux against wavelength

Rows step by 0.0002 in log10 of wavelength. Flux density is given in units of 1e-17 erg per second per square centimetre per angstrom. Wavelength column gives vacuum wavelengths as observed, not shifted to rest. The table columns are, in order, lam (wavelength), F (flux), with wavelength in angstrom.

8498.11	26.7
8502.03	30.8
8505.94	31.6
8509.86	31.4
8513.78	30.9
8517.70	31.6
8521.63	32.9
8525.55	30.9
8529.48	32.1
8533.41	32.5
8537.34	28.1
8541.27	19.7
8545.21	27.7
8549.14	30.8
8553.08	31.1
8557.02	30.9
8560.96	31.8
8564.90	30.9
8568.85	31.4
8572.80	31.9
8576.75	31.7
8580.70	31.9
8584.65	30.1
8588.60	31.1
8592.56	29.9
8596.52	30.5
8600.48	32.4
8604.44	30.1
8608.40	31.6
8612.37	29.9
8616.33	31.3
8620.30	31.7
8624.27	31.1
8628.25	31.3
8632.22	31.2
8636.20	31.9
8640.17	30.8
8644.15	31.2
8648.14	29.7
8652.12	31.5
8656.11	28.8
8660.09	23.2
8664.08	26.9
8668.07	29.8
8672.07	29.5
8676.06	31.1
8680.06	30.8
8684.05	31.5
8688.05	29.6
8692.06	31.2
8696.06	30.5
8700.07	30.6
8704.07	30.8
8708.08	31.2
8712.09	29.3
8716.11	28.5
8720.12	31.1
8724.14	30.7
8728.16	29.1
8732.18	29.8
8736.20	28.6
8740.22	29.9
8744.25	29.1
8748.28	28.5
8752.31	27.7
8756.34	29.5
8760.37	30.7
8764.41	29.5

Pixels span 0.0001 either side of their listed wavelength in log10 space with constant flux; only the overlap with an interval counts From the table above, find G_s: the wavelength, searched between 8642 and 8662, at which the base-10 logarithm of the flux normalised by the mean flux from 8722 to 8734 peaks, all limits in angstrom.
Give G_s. 8652.12 angstrom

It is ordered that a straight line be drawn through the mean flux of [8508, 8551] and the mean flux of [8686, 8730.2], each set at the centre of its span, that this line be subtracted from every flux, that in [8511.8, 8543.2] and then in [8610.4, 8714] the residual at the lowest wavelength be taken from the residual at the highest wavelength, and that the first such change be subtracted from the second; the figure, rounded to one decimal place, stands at 10.5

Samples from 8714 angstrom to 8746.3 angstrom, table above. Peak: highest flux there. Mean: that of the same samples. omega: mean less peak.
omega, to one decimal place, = -1.5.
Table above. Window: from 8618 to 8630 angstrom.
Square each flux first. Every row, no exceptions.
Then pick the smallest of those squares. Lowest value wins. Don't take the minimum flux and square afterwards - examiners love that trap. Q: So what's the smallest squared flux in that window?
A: 967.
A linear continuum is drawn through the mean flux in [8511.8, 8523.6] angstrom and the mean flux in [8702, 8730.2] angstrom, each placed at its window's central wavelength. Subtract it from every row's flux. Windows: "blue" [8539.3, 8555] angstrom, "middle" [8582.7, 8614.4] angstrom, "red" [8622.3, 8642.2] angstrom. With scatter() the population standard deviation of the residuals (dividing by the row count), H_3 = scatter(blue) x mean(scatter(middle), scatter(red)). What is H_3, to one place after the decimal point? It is 2.9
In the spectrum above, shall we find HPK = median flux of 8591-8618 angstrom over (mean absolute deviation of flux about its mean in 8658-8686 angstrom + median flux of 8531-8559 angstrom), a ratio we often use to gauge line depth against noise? 0.92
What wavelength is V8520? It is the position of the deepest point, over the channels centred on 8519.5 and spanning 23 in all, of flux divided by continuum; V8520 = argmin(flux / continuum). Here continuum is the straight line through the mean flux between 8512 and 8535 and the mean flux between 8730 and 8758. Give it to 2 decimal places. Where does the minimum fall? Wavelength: 8513.78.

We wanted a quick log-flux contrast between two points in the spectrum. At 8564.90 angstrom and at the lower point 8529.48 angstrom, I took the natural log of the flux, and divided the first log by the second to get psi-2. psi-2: 0.99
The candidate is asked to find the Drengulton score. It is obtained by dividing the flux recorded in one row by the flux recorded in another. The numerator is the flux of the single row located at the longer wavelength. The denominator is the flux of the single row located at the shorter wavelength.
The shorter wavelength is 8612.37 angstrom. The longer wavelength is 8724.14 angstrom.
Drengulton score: 1.03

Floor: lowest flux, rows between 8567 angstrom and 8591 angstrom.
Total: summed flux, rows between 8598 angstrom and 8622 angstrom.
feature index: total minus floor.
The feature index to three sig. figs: 157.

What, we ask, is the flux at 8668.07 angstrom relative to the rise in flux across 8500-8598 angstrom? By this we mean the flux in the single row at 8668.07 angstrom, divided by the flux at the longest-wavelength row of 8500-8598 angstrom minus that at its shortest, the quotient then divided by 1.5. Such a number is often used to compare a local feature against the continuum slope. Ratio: -66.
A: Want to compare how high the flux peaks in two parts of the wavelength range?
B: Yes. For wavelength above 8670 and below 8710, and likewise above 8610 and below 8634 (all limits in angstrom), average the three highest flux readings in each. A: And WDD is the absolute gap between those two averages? 0.1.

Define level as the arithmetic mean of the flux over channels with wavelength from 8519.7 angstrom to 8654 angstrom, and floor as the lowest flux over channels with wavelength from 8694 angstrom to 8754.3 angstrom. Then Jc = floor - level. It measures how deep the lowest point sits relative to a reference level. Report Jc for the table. -3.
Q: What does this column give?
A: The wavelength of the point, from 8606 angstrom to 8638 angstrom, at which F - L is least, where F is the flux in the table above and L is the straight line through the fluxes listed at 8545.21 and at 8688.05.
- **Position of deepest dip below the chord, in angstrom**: 8612.37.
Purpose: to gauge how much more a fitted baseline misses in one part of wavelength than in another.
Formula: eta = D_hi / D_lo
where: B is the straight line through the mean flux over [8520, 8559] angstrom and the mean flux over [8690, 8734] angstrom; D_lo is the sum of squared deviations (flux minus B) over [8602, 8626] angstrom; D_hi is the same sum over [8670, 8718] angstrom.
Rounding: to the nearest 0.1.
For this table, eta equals 1.1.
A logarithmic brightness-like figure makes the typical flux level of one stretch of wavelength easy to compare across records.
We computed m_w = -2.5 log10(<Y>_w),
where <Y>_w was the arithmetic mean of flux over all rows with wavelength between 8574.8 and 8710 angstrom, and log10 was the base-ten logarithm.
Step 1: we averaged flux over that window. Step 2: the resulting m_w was -3.710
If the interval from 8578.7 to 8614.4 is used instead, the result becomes -3.723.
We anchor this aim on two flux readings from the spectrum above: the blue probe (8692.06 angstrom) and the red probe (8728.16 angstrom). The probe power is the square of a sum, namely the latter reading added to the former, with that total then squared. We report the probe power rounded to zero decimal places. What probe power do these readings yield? 3636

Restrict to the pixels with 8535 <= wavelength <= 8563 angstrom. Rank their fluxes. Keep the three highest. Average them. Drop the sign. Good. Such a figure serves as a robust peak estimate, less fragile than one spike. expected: 31.3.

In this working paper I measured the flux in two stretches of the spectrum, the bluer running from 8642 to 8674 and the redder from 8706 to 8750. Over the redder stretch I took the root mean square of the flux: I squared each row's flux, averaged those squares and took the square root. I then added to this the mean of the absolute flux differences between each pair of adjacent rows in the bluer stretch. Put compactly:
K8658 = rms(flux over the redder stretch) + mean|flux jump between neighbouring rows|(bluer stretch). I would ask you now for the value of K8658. 32.3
